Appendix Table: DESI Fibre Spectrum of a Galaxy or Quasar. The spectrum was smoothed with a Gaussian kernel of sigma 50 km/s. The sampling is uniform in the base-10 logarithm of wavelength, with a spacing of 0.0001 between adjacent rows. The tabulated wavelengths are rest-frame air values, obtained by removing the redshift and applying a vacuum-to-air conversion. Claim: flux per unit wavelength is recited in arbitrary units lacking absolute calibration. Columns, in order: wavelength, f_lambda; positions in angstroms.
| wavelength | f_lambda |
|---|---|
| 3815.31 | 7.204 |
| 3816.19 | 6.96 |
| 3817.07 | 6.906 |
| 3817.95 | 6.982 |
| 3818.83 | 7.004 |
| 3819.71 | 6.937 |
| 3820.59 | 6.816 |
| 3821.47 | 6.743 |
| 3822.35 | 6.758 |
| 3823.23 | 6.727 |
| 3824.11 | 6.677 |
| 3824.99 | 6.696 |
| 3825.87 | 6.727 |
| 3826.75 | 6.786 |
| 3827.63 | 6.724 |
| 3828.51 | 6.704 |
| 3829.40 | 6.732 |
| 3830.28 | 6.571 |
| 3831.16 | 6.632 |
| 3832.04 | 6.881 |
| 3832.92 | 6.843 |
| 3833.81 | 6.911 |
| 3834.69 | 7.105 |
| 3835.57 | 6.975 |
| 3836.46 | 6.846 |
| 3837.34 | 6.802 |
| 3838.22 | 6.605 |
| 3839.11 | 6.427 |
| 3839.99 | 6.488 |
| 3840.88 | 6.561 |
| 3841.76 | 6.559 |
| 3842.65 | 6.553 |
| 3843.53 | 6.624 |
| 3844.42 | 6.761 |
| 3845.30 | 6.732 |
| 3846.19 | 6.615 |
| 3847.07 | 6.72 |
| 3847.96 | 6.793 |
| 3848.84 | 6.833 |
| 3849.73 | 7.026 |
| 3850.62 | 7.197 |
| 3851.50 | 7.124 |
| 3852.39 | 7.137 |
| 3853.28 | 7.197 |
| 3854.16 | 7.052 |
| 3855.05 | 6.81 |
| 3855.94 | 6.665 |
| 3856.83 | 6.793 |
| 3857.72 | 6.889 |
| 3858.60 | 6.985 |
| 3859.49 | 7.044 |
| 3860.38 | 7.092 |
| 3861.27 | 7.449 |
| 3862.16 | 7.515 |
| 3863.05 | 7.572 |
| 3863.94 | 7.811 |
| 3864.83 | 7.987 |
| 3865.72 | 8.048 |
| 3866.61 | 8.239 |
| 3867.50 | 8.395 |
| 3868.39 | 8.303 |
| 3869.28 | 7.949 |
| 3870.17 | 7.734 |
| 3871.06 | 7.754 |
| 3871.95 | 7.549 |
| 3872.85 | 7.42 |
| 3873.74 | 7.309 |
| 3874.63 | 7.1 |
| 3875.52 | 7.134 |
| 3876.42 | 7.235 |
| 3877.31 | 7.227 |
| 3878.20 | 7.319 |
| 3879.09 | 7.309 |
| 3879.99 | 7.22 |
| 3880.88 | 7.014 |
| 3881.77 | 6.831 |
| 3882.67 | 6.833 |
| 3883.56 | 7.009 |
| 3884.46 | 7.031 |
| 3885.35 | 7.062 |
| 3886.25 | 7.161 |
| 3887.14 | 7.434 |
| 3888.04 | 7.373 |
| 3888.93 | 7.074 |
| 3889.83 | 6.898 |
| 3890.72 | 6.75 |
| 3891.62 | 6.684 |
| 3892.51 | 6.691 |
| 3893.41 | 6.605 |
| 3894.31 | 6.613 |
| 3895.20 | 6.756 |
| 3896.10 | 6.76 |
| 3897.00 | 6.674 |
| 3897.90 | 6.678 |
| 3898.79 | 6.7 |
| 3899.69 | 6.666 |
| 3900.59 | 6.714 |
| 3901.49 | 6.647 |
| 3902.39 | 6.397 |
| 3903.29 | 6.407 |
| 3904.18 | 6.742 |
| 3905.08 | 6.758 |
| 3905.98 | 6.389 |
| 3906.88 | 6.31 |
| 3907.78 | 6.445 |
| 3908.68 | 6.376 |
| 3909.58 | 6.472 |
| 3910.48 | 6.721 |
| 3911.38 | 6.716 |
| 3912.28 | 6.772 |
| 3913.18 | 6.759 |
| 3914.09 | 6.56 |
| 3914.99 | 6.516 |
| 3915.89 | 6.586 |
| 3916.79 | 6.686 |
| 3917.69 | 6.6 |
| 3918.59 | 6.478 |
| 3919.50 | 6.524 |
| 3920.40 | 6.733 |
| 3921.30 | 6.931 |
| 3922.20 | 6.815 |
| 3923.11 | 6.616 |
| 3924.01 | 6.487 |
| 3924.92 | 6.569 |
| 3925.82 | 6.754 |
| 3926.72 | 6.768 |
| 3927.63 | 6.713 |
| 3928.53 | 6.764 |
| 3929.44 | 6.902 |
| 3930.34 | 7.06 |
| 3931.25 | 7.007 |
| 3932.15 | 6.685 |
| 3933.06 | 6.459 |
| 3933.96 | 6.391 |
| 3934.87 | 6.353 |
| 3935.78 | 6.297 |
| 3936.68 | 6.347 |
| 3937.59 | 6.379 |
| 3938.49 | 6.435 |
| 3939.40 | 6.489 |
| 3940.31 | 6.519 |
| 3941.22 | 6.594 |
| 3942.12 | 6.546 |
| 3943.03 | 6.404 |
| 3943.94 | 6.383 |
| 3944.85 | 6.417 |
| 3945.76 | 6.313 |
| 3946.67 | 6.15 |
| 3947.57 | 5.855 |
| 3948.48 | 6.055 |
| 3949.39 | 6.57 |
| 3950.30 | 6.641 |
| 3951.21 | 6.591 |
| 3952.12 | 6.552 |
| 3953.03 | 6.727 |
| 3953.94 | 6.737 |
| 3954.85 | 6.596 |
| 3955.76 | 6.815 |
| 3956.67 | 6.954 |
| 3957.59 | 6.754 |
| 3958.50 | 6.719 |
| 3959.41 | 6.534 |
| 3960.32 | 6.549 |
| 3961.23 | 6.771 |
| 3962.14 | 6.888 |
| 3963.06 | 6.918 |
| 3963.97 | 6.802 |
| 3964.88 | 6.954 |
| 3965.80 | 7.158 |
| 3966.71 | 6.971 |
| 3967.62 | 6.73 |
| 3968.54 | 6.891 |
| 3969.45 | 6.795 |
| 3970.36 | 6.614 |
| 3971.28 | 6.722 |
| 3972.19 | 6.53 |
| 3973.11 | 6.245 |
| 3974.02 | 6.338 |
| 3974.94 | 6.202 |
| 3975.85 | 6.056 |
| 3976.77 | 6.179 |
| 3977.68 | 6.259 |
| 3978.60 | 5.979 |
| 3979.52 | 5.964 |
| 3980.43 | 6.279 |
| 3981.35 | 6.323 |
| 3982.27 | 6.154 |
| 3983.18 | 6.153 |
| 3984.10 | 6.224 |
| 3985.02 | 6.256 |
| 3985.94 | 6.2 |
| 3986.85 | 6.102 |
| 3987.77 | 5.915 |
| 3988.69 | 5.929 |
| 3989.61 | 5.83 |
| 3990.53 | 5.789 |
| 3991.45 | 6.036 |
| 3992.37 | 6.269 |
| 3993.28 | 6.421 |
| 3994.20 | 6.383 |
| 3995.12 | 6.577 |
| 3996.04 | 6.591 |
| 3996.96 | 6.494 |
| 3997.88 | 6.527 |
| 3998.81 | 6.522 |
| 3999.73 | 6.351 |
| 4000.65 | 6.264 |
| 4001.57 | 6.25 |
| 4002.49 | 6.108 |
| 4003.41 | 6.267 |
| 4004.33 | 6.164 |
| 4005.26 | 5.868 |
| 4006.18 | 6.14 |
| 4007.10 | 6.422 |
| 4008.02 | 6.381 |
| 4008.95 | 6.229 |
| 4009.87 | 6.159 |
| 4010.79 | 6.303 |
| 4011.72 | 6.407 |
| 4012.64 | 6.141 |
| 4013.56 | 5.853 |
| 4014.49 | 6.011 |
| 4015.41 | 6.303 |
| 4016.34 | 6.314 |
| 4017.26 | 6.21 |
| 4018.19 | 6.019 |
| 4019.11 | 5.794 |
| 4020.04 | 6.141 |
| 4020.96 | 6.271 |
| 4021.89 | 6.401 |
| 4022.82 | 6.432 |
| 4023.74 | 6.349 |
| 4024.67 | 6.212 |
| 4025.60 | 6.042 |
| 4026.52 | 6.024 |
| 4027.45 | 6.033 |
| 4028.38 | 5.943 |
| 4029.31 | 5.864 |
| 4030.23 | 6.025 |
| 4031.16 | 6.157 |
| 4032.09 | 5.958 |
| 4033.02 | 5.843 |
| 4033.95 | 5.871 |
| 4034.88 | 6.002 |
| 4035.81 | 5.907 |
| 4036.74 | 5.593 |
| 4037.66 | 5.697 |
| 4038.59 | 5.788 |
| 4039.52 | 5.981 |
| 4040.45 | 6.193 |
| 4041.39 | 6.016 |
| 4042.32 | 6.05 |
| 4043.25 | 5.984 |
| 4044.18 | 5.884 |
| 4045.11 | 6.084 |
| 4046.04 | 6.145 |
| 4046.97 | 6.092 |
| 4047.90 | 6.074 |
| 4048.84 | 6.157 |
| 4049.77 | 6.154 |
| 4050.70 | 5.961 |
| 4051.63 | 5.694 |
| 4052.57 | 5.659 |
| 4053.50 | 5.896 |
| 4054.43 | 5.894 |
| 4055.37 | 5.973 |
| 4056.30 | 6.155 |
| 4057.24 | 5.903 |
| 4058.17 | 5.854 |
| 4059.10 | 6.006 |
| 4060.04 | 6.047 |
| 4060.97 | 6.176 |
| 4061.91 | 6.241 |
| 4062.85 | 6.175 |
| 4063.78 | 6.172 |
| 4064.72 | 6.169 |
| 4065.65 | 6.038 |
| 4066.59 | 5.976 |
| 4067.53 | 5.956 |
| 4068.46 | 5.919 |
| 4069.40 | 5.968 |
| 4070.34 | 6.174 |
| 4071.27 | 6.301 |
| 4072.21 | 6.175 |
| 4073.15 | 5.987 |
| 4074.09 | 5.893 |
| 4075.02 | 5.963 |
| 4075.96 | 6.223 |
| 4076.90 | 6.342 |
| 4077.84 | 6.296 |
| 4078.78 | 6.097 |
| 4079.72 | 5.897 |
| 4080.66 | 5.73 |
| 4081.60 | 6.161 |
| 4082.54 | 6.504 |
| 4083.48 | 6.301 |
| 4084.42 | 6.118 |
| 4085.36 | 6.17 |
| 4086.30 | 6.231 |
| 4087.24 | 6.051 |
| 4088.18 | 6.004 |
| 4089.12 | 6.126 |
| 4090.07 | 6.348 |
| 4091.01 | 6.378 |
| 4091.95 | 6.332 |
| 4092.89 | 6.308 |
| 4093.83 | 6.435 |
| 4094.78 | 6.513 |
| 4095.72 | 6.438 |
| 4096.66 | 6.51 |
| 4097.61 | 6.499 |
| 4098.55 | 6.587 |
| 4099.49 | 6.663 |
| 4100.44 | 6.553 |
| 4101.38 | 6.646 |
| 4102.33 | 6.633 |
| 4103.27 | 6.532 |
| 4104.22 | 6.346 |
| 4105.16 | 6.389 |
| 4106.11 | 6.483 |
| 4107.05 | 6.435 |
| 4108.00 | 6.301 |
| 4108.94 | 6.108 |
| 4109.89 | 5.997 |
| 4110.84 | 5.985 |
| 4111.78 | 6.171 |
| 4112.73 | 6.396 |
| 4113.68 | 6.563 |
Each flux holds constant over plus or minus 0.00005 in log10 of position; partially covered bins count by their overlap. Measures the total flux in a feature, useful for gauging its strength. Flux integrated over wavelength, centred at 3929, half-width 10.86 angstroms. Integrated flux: 144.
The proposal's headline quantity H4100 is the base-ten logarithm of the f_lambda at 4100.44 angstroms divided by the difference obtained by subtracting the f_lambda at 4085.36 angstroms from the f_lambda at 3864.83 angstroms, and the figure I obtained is 0.56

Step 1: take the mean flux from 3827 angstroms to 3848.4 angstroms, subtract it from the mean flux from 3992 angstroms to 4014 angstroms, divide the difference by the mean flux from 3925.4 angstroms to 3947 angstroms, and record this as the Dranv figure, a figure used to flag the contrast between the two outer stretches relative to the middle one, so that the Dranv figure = -0.064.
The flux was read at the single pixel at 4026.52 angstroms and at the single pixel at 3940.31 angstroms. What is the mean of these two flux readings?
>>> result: 6.27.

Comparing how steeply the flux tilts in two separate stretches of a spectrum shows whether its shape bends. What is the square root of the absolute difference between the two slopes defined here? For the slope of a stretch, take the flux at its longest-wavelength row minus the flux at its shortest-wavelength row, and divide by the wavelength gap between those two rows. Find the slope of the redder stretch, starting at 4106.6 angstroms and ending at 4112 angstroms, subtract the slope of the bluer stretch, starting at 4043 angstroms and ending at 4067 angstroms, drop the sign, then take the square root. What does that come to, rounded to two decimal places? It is 0.24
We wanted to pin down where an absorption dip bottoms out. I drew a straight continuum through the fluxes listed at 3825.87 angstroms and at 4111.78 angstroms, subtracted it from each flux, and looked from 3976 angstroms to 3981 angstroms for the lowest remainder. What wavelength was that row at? 3979.52 angstroms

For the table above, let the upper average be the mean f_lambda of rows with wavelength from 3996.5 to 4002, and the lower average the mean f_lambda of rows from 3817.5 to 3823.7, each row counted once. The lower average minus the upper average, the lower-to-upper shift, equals 0.45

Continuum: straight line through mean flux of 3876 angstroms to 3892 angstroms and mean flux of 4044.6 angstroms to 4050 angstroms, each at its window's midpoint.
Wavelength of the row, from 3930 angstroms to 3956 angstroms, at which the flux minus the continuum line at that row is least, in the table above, 3947.57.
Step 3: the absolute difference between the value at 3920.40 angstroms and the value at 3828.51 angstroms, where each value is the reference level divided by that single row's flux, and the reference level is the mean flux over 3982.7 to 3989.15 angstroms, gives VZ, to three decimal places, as 0.004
